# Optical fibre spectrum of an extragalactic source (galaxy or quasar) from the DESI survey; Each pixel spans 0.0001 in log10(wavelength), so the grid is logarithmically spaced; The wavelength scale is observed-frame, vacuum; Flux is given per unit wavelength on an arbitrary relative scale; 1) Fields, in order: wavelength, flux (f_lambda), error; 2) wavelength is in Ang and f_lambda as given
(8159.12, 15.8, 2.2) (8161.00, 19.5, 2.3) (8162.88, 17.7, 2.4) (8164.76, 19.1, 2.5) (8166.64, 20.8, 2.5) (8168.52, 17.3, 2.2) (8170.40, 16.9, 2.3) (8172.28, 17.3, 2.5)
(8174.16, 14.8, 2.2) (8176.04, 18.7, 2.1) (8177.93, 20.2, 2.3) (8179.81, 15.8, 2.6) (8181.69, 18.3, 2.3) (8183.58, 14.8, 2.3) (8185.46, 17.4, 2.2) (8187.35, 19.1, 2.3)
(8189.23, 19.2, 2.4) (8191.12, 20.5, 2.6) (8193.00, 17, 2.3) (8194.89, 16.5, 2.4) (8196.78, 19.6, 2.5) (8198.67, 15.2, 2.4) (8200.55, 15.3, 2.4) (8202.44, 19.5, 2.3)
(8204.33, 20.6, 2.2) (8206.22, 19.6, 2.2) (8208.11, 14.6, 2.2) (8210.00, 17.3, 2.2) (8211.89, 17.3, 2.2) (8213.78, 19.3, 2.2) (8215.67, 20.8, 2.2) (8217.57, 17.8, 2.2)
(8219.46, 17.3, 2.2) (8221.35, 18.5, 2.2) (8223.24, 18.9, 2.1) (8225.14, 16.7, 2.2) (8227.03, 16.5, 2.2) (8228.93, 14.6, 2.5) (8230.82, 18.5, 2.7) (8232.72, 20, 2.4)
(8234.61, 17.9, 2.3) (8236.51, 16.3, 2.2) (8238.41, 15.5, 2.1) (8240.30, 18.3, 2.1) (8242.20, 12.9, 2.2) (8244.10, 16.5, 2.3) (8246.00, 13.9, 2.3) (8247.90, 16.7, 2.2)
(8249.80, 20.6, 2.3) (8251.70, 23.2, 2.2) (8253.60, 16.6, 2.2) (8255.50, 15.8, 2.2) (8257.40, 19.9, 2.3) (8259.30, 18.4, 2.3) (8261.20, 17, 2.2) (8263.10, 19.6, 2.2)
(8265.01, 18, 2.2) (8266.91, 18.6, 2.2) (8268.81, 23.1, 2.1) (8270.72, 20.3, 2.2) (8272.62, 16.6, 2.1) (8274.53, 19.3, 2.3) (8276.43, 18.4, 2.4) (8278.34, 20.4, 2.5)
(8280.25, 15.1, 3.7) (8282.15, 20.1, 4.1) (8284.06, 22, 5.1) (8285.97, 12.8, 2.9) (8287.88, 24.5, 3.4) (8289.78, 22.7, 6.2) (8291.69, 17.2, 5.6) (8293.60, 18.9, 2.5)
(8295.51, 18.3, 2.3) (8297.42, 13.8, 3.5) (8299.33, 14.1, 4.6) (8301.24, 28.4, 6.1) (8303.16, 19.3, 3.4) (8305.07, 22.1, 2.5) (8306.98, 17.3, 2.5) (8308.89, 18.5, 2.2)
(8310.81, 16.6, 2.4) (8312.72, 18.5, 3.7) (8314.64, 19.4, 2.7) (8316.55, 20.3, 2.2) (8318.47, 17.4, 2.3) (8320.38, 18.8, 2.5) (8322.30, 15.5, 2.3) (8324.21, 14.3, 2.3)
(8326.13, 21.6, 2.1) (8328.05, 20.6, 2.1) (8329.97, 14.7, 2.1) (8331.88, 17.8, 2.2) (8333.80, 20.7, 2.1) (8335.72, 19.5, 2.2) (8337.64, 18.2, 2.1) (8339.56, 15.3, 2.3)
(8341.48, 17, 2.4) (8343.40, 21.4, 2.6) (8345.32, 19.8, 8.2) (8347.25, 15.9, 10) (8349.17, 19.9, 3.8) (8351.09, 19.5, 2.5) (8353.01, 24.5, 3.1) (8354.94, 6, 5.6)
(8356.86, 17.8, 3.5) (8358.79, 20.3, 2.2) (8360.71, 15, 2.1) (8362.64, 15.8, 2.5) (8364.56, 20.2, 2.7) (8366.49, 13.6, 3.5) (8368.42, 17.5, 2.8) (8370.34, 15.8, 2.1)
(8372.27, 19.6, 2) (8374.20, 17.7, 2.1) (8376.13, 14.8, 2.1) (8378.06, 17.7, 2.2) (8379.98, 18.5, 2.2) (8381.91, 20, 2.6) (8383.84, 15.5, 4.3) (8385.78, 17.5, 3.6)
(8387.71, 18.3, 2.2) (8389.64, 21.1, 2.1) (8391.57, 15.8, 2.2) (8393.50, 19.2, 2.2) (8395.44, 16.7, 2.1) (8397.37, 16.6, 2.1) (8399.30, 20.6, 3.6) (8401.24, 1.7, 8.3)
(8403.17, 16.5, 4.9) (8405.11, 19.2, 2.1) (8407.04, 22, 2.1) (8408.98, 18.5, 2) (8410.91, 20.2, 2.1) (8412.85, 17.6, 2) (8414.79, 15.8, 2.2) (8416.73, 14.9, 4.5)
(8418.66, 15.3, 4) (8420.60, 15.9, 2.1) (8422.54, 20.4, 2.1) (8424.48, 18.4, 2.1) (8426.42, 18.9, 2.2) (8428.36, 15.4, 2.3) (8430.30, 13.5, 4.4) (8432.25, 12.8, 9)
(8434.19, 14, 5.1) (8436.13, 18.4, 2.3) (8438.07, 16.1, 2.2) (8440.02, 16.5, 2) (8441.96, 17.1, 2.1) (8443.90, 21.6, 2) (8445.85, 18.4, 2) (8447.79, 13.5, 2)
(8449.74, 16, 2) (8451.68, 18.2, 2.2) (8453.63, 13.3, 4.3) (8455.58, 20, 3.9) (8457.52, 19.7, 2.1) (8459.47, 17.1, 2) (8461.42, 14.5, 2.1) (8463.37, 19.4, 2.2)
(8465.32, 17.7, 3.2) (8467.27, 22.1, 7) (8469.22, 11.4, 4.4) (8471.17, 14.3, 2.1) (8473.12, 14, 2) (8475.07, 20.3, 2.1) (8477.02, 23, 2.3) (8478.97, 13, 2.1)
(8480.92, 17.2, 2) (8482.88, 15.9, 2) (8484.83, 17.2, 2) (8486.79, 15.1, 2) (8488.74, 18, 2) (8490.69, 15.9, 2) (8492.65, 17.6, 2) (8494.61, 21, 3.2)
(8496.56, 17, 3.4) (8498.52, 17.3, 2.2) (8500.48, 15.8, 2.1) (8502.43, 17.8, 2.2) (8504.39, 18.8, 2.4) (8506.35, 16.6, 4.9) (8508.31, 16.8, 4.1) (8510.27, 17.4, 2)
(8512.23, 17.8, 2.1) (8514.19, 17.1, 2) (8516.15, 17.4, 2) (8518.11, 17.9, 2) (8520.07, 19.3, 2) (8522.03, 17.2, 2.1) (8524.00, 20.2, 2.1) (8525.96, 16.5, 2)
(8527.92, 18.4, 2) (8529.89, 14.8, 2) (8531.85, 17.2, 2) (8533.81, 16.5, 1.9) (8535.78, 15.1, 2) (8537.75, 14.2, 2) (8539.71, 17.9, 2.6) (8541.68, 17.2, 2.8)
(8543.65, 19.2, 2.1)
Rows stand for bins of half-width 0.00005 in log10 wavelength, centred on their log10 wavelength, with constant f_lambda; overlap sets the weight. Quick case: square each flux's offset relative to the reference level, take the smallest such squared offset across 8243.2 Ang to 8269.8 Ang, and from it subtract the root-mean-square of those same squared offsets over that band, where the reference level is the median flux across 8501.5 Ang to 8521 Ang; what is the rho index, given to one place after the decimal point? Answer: -12.4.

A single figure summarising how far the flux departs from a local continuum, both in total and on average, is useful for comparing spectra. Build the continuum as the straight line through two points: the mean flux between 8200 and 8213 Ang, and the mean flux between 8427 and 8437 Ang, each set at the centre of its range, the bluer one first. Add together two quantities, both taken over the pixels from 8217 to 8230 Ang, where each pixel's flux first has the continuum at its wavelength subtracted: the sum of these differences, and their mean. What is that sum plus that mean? -3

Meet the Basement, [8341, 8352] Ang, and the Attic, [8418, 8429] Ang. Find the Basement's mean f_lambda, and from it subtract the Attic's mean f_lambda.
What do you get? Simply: 1.5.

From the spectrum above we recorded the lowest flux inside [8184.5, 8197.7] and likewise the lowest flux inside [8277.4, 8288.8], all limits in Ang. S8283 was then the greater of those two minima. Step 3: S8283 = 16.5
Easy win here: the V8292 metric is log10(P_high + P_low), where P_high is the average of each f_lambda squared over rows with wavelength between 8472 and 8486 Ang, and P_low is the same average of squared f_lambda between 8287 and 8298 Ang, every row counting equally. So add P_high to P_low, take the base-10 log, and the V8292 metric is 2.84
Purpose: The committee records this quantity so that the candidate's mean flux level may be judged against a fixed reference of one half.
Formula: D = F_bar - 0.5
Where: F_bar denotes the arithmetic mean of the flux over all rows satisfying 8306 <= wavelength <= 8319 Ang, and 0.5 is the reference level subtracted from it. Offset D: 17.8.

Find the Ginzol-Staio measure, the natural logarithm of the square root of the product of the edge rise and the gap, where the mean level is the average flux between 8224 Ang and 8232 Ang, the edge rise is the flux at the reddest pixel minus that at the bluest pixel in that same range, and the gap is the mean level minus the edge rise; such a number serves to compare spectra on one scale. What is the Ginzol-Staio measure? 1.64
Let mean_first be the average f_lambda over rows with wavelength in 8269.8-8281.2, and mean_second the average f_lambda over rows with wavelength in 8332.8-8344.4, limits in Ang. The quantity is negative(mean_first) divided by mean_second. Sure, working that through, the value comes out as -0.98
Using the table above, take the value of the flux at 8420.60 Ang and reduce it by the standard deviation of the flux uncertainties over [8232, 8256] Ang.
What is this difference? 15.8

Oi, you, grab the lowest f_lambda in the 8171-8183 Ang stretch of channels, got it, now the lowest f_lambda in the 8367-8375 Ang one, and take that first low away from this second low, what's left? 1.0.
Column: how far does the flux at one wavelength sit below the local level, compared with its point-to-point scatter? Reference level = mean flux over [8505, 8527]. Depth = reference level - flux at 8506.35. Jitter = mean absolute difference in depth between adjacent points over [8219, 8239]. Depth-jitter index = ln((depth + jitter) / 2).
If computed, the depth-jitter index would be 0.3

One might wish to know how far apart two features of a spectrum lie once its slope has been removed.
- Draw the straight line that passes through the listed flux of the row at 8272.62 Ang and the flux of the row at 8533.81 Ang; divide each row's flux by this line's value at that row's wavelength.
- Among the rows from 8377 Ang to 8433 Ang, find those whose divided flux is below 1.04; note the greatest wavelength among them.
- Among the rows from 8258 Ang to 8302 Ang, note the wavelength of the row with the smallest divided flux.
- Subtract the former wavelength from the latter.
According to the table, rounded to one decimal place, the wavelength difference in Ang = -146.3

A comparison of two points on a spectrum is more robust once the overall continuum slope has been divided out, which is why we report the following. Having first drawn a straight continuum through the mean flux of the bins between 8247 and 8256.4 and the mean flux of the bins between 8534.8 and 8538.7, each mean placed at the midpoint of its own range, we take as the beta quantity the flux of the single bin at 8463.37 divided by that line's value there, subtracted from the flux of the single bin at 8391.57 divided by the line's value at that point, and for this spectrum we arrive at -0.29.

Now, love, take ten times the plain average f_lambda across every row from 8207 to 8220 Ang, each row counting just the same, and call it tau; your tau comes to 178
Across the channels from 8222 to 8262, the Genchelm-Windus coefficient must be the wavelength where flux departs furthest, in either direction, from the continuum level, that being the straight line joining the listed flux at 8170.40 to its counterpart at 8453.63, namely 8251.70 Ang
